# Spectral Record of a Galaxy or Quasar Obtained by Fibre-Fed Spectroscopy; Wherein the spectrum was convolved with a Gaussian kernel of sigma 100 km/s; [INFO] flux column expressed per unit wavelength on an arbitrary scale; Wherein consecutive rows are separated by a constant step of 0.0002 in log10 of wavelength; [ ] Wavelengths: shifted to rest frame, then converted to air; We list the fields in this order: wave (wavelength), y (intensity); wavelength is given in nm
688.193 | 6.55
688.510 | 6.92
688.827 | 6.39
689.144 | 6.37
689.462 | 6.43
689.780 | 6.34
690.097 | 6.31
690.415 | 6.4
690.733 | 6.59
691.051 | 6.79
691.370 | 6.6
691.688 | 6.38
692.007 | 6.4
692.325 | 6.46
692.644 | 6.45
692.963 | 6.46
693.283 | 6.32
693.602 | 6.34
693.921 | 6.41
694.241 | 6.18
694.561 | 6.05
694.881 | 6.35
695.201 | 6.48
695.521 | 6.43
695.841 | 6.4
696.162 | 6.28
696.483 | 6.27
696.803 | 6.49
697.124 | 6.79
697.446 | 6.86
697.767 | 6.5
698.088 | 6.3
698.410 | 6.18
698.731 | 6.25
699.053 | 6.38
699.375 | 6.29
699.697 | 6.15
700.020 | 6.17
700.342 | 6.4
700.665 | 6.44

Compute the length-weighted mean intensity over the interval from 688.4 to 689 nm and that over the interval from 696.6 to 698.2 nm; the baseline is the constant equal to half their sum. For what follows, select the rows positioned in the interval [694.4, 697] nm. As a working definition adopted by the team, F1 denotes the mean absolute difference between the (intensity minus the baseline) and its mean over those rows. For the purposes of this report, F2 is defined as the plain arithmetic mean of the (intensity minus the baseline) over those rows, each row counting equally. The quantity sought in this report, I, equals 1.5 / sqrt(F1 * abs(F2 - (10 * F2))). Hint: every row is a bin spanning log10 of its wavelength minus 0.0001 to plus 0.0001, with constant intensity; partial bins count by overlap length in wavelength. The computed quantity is 2.9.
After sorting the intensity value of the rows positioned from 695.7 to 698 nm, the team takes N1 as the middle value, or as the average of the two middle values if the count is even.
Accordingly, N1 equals 6.49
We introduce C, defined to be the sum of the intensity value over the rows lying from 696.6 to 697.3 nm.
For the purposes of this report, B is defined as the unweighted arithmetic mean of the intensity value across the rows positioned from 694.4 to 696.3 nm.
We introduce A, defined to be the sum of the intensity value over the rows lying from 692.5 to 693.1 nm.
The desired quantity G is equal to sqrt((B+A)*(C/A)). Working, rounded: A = 12.9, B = 6.33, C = 13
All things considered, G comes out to 4.4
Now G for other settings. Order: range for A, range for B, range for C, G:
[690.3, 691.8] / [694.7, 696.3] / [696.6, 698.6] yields 6.8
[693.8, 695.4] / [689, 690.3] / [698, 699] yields 4.7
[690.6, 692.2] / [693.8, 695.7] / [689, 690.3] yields 5.5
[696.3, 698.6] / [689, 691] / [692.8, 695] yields 7.1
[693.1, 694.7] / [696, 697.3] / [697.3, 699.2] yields 6.8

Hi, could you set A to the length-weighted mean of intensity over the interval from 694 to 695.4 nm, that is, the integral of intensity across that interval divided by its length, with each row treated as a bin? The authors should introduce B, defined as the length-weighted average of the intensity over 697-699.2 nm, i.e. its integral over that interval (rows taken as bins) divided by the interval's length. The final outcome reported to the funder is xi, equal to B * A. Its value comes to 40.5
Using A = 6.276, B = 6.46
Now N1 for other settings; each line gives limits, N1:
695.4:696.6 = 6.34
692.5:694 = 6.41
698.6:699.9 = 6.27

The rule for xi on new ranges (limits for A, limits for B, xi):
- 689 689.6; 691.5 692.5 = 41.1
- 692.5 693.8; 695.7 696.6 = 40.3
